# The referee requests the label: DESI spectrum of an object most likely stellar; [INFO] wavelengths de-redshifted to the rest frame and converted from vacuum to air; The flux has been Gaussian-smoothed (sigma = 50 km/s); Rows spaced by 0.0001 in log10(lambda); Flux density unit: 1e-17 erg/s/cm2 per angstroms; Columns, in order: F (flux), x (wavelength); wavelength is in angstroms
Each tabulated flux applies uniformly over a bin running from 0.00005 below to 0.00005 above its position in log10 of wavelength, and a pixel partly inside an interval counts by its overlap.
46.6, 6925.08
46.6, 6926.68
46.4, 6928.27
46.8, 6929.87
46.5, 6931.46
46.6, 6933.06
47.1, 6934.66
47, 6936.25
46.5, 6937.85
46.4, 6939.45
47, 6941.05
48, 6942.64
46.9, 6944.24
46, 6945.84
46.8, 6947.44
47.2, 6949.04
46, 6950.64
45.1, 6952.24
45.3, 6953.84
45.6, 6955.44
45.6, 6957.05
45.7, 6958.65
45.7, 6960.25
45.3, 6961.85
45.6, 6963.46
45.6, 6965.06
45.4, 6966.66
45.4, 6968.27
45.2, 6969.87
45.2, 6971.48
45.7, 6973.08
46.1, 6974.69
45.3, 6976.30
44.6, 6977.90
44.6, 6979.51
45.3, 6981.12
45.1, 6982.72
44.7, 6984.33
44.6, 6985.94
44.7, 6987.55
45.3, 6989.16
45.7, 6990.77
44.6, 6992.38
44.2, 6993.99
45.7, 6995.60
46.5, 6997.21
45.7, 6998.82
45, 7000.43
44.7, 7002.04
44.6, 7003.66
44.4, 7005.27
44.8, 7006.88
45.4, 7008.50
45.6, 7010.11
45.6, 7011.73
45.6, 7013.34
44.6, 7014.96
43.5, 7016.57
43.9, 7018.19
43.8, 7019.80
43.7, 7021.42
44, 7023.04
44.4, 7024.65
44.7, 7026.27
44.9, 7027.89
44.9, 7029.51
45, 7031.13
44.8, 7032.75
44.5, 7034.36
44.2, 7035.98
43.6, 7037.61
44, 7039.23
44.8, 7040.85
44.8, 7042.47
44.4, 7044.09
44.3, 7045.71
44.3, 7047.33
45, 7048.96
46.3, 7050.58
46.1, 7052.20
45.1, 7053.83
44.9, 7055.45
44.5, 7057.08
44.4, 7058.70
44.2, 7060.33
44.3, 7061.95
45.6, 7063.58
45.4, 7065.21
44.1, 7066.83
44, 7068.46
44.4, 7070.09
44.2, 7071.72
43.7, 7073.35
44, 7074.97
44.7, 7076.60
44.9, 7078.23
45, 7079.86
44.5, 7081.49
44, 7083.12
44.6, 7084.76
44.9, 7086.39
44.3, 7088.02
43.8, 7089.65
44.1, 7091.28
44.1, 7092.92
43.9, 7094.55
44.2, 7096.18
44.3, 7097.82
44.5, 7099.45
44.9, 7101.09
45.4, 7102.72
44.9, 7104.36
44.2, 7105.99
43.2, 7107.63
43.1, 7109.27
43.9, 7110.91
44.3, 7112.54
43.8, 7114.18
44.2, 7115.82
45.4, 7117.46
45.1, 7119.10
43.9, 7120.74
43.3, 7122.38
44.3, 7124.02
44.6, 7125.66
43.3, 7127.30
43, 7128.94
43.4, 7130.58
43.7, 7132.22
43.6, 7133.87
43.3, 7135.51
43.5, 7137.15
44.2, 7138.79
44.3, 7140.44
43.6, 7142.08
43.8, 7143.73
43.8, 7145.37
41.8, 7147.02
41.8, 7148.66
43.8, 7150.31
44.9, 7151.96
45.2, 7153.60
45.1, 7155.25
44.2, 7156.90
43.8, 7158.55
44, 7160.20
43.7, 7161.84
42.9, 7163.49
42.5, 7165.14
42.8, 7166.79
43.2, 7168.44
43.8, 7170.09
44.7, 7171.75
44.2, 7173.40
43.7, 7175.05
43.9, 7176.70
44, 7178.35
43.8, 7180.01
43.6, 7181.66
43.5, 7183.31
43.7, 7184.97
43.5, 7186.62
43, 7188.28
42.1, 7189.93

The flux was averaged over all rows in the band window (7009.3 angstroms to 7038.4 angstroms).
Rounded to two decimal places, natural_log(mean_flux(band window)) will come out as 3.80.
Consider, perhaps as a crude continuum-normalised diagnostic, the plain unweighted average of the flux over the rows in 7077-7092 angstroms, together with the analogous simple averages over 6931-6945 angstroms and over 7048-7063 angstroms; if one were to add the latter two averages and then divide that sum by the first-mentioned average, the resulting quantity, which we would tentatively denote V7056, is 2.07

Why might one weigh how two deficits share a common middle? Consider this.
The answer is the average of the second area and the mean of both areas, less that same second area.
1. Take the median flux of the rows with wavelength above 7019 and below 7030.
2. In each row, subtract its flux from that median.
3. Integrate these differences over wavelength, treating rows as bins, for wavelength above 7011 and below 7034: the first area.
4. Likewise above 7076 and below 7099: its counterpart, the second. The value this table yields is -1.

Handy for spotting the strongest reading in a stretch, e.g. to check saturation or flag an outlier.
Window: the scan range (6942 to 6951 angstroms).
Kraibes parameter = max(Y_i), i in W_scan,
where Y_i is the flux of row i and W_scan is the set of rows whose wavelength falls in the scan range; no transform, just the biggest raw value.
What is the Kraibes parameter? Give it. 48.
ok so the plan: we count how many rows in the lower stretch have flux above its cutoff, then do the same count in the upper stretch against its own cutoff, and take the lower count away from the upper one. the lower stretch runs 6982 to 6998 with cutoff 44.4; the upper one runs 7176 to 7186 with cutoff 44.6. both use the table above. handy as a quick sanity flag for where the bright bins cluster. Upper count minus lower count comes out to -9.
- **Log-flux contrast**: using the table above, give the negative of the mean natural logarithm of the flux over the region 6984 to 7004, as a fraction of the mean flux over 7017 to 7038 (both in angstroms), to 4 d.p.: -0.0859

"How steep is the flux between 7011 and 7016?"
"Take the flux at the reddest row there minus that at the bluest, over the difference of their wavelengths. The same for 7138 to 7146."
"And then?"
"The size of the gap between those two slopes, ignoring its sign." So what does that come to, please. 0.25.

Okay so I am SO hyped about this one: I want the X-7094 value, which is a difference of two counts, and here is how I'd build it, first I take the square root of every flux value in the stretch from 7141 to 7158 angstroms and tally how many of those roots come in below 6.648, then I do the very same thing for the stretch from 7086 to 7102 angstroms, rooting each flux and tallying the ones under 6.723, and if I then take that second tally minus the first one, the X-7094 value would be 4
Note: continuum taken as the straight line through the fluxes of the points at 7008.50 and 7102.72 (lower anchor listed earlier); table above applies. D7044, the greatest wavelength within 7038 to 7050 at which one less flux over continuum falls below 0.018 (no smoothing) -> 7048.96 angstroms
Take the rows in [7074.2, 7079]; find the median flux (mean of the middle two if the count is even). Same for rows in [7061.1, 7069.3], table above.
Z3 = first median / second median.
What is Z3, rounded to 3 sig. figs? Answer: 1.01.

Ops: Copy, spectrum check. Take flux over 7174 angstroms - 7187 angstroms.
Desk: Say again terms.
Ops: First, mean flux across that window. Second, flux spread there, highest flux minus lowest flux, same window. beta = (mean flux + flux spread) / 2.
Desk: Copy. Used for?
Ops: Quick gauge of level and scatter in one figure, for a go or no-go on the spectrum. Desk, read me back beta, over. 22.1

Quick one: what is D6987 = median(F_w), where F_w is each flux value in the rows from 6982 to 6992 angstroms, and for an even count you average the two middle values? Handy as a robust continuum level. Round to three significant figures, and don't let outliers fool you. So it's 44.9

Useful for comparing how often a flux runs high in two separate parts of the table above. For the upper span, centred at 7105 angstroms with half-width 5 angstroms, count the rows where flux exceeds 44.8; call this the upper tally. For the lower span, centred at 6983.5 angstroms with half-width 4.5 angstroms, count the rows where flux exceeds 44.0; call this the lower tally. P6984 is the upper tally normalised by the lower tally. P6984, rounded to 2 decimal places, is 0.50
